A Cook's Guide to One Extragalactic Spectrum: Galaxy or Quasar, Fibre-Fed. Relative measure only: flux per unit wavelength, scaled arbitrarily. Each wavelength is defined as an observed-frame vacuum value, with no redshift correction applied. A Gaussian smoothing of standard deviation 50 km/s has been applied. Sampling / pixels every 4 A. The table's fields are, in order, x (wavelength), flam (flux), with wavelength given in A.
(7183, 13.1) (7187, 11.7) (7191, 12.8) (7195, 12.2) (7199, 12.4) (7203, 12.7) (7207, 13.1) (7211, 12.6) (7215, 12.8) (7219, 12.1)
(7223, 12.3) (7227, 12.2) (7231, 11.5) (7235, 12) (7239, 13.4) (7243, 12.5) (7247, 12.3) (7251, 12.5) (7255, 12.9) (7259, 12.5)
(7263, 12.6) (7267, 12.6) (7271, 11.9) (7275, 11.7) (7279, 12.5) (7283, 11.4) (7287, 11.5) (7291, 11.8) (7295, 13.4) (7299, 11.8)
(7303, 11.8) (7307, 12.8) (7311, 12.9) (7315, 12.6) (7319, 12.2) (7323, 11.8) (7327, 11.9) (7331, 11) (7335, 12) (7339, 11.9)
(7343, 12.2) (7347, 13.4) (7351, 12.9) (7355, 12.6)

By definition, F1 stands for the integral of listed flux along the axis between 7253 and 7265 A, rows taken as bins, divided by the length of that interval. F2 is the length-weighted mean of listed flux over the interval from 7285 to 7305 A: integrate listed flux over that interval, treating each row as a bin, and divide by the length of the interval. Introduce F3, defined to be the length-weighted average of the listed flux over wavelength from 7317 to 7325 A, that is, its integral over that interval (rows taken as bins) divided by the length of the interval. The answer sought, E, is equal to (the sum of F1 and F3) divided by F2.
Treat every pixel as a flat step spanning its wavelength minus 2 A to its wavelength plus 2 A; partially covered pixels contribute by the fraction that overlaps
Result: 2.05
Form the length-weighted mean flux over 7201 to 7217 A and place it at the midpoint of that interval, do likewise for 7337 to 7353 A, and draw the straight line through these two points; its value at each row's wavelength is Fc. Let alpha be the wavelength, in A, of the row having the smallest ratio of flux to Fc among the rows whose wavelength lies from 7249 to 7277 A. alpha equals 7275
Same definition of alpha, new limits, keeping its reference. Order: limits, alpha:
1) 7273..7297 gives 7283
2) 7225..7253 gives 7231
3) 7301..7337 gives 7331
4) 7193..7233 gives 7231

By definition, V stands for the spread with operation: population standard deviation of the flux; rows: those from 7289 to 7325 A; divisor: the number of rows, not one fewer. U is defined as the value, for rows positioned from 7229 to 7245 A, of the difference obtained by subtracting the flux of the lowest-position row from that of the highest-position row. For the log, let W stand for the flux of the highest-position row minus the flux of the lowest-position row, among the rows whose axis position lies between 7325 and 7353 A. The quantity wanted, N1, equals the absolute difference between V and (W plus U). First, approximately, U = 1.0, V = 0.57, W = 1.00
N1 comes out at 1.4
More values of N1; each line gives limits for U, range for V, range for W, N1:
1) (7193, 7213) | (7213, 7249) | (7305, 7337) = 0.9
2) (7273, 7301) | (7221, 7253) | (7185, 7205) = 0.6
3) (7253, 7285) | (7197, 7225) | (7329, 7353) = 0.1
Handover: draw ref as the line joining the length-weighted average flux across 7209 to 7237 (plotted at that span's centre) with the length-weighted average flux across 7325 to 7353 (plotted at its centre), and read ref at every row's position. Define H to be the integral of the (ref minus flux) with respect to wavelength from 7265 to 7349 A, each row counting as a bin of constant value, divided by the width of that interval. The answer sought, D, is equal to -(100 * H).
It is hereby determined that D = -5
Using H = 0.05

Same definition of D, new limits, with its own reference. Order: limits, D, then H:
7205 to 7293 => 10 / -0.10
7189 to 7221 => 37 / -0.37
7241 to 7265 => 34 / -0.34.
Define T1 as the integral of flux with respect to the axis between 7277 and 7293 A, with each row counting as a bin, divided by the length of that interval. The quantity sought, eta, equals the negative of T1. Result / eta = -11.8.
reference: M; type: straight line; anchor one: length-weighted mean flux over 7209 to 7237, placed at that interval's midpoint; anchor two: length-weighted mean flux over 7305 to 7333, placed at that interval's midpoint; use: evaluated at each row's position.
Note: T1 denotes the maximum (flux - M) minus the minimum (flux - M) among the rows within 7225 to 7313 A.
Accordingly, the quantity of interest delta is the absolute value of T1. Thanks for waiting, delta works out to 2.0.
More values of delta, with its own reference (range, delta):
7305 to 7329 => 1.1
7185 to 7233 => 1.6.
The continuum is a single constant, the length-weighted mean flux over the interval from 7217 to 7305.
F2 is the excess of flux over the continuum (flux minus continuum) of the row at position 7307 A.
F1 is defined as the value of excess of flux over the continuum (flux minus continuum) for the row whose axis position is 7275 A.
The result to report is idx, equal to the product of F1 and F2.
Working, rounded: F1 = -0.5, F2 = 0.6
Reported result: -0.3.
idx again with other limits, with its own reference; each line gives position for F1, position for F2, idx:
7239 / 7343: 0.0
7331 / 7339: 0.4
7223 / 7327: 0.0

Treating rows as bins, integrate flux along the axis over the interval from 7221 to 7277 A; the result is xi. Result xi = 692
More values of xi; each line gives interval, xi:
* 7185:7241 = 695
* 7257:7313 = 685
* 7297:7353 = 685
